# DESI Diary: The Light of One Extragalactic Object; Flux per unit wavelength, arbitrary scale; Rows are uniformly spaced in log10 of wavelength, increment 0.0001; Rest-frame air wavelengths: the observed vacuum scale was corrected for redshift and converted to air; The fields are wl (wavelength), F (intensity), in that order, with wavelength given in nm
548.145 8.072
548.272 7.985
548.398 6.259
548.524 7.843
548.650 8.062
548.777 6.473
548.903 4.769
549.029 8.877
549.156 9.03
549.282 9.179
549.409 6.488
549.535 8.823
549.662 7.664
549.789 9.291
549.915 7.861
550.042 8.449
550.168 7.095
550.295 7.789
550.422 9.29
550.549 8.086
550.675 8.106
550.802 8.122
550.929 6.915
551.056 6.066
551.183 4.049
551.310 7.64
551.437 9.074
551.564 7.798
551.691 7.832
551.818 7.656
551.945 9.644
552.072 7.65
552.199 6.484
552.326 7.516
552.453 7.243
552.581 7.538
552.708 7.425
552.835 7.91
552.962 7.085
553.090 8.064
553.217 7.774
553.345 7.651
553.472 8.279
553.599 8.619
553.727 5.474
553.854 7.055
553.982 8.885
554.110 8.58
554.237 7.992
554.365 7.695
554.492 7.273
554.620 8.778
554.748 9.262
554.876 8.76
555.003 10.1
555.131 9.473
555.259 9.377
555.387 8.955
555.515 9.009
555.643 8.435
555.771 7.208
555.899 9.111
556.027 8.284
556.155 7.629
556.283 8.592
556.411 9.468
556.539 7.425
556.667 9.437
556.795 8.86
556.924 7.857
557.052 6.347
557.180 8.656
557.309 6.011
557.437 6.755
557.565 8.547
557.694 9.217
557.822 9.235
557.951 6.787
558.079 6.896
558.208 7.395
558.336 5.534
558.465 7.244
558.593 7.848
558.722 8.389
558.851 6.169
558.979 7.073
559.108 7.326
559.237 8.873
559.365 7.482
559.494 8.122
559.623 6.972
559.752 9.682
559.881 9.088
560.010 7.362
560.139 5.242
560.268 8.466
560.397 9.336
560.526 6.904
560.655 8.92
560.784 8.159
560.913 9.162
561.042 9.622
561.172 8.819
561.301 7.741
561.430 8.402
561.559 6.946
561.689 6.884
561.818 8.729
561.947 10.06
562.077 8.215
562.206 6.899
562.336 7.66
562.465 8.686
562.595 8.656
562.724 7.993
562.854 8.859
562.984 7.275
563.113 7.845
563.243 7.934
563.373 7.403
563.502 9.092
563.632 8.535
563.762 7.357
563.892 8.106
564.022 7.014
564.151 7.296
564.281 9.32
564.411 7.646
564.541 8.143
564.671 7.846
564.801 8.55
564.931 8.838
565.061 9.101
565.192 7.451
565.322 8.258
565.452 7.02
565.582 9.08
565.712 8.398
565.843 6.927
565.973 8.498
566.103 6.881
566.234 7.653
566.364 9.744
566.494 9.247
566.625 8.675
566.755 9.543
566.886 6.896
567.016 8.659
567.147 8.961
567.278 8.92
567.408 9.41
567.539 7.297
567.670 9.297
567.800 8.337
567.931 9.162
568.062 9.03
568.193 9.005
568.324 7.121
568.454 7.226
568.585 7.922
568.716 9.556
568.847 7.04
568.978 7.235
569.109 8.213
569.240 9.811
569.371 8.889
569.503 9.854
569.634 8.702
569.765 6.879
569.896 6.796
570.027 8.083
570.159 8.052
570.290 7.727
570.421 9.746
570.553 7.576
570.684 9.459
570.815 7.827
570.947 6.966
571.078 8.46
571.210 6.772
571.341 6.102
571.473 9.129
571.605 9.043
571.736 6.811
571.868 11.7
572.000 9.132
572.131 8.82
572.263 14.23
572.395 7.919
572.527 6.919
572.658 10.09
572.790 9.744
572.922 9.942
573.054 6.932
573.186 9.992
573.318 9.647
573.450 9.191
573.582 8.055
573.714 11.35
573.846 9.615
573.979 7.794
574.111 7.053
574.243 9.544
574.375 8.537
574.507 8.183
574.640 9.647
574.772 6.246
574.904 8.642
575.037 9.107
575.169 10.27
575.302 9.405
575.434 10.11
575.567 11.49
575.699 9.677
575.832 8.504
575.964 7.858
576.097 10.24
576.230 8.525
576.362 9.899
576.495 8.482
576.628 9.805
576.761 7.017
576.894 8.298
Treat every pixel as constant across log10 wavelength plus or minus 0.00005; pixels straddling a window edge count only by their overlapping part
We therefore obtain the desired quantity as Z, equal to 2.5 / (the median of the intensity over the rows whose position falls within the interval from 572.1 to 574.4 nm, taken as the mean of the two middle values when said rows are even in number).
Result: 0.267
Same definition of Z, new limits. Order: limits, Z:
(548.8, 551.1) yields 0.309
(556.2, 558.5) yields 0.327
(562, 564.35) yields 0.314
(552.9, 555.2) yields 0.306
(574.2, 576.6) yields 0.270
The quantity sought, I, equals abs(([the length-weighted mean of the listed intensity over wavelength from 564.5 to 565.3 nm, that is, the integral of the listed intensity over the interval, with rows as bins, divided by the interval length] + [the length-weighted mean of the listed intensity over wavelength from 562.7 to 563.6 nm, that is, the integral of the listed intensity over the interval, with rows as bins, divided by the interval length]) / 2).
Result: 8.20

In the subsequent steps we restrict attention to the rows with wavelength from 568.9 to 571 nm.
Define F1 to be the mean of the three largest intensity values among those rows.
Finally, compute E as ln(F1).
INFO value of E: 2.28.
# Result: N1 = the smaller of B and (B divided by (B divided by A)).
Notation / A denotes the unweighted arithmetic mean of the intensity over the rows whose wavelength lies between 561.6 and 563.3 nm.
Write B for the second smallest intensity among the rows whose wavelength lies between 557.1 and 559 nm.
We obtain 6.0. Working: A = 8.1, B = 6.011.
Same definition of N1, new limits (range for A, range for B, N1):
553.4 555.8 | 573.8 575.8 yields 7.1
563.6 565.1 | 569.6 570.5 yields 6.9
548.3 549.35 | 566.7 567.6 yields 7.3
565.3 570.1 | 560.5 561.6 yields 6.9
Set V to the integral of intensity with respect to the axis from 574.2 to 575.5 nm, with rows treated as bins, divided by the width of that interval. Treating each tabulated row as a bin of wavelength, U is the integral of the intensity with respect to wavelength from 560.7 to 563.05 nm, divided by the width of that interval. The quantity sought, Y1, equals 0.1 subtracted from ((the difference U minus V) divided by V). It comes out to -0.18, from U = 8.3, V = 9.0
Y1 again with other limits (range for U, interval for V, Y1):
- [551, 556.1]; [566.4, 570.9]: -0.15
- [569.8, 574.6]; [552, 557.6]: -0.02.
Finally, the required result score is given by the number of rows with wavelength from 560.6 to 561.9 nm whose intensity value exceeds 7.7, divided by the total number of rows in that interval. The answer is 0.8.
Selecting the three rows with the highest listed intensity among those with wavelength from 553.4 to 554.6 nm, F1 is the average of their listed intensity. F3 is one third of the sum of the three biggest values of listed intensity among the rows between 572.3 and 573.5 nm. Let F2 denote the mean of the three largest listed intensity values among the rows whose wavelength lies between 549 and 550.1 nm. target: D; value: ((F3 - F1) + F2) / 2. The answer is 5.2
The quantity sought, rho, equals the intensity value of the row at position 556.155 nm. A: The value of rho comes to 7.629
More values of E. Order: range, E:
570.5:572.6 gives 2.47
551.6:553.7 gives 2.18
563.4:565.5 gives 2.22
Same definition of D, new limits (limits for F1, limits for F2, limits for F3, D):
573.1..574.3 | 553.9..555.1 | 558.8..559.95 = 4.2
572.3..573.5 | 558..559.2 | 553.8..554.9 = 3.4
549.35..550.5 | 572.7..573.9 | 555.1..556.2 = 5.3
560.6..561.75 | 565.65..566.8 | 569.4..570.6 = 4.9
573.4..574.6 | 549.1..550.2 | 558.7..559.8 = 4.0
